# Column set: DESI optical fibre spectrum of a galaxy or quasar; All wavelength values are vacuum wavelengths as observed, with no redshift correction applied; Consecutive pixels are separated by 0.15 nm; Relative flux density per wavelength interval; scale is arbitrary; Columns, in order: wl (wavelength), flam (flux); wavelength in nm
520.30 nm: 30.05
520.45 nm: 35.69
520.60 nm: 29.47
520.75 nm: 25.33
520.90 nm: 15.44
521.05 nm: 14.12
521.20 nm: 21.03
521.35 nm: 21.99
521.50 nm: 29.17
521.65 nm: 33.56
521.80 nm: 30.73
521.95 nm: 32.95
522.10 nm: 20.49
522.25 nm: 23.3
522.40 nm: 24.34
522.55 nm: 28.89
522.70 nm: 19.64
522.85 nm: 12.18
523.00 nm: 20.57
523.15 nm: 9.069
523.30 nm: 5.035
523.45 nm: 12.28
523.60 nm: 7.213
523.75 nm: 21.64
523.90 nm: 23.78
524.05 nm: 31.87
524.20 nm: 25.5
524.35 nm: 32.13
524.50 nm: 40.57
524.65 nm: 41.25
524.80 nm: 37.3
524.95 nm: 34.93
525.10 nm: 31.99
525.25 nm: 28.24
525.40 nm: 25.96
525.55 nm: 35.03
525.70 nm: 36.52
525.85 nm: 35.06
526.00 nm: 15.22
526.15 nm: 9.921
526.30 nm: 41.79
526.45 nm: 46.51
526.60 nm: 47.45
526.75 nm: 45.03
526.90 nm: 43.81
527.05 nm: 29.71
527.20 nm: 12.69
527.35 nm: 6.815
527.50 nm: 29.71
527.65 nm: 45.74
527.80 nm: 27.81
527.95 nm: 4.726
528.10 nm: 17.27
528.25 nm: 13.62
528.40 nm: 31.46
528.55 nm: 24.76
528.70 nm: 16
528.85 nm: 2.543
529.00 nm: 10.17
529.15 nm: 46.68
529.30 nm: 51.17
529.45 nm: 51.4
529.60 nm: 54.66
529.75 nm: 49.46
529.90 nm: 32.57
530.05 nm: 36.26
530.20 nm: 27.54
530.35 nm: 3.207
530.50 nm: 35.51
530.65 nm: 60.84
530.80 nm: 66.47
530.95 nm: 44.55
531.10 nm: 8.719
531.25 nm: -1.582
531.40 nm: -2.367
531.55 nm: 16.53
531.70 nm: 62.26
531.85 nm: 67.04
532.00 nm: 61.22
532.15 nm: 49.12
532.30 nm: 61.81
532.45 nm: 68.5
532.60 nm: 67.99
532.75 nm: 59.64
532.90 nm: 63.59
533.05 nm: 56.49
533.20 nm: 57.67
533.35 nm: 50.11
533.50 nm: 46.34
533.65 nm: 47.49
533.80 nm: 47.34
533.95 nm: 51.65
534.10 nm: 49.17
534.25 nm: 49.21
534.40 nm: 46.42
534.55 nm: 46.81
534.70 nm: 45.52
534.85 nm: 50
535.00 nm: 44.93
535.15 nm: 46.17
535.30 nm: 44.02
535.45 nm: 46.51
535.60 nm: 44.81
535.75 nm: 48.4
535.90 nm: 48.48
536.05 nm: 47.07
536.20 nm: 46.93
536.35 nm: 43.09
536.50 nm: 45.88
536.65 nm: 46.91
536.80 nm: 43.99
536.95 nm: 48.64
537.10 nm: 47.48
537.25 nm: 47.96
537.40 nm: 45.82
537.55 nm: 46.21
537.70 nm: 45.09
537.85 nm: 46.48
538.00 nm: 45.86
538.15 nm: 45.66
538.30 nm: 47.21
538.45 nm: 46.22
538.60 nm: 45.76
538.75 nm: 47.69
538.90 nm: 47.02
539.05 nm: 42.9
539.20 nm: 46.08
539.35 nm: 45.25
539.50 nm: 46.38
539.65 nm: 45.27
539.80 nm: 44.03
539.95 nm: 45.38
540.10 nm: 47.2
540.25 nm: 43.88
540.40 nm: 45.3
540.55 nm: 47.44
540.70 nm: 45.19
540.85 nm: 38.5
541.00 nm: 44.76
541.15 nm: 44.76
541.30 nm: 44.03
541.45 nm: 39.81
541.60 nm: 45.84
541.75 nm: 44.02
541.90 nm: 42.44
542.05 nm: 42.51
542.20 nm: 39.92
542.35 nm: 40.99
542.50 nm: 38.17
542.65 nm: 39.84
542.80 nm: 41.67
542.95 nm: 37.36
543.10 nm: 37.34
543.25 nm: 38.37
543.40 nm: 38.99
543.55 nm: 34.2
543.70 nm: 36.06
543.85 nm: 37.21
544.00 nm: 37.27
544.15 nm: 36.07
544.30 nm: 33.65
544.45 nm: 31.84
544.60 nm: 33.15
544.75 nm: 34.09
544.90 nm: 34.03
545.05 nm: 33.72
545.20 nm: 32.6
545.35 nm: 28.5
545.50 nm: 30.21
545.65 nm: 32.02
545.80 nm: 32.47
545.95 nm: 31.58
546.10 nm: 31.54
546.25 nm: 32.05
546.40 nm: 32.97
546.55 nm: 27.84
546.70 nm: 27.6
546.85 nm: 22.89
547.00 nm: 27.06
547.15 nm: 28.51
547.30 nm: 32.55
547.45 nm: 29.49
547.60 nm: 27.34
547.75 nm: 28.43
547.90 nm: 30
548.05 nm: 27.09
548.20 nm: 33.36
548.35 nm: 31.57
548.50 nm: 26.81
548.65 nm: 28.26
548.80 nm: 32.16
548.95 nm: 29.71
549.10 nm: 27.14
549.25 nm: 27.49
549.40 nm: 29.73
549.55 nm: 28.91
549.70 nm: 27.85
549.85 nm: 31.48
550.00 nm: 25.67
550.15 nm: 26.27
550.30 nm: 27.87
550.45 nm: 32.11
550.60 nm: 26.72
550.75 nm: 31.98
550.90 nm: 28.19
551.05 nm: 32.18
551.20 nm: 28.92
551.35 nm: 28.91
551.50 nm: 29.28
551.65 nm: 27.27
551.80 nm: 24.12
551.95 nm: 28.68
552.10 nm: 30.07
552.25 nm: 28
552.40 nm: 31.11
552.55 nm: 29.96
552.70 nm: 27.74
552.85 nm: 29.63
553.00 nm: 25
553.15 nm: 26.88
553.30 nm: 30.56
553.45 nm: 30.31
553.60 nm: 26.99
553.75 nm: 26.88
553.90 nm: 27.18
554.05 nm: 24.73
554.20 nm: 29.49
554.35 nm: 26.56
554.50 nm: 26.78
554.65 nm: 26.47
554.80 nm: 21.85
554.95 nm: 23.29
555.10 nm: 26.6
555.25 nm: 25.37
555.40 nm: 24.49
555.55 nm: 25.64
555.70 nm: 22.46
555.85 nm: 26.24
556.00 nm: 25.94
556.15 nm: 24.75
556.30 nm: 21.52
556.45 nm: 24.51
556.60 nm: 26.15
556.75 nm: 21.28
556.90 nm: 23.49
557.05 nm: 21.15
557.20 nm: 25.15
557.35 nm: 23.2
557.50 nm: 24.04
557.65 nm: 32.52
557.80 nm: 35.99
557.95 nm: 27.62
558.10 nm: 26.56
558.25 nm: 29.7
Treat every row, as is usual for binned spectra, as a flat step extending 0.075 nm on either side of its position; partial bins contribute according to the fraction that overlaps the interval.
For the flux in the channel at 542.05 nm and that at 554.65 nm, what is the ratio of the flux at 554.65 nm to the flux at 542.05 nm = 0.62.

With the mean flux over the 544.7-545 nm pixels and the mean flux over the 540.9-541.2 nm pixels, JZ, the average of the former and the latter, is 39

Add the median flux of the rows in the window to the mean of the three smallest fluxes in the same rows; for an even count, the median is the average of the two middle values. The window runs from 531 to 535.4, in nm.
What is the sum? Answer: 50.8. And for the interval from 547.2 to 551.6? 55.1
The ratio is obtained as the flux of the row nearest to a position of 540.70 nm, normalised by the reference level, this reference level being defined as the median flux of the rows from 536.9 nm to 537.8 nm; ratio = 1.0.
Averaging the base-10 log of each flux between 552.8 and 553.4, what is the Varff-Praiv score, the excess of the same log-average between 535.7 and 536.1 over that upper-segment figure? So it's 0.23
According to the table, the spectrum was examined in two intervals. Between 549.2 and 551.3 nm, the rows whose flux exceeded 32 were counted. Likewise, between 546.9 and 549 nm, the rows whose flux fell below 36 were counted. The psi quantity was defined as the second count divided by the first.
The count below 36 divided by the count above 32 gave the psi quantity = 7.0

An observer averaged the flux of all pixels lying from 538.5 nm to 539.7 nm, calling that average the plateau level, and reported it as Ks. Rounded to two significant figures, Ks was 46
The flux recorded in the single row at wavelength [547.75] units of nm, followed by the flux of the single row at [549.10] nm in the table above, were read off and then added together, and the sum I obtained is 56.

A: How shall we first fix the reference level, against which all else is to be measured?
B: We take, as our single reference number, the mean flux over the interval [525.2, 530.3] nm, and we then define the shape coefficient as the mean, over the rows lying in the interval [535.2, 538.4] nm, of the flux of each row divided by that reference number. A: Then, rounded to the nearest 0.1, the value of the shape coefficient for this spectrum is 1.5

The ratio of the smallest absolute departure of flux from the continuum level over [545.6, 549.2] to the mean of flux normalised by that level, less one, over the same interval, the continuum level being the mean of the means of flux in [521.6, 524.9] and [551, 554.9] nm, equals 5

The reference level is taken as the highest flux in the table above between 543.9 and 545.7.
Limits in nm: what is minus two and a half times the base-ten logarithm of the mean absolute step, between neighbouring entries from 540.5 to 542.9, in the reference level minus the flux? -1.05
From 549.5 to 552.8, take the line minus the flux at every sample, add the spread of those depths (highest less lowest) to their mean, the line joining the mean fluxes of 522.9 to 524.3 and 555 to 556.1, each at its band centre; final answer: 4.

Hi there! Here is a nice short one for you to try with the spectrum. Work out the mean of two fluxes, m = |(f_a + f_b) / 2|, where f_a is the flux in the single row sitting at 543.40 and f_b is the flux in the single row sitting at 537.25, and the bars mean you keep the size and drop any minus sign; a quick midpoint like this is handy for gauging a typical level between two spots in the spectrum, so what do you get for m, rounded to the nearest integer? 43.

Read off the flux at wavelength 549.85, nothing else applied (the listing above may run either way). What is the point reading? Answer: 31.48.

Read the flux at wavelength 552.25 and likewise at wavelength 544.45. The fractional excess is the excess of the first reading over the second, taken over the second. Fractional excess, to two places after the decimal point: -0.12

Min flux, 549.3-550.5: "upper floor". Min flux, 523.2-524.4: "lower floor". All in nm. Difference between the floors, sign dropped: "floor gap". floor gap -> 21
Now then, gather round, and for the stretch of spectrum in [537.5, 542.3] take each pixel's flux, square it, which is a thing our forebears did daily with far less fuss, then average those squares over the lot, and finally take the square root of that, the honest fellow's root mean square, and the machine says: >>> 45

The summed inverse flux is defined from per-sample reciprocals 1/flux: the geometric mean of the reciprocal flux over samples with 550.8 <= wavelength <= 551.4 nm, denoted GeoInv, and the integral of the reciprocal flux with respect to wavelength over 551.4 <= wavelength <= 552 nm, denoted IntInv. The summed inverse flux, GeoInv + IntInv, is 0.056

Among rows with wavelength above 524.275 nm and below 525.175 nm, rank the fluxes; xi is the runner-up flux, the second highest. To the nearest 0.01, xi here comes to 40.57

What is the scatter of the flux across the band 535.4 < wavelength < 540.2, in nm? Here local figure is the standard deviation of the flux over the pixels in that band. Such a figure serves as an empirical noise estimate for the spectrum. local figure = 1.4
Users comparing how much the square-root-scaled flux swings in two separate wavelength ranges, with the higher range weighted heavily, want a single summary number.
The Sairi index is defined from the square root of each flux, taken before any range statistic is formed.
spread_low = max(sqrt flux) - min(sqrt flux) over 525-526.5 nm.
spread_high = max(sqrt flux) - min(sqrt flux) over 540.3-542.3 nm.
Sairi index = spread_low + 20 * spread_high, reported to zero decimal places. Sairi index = 17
